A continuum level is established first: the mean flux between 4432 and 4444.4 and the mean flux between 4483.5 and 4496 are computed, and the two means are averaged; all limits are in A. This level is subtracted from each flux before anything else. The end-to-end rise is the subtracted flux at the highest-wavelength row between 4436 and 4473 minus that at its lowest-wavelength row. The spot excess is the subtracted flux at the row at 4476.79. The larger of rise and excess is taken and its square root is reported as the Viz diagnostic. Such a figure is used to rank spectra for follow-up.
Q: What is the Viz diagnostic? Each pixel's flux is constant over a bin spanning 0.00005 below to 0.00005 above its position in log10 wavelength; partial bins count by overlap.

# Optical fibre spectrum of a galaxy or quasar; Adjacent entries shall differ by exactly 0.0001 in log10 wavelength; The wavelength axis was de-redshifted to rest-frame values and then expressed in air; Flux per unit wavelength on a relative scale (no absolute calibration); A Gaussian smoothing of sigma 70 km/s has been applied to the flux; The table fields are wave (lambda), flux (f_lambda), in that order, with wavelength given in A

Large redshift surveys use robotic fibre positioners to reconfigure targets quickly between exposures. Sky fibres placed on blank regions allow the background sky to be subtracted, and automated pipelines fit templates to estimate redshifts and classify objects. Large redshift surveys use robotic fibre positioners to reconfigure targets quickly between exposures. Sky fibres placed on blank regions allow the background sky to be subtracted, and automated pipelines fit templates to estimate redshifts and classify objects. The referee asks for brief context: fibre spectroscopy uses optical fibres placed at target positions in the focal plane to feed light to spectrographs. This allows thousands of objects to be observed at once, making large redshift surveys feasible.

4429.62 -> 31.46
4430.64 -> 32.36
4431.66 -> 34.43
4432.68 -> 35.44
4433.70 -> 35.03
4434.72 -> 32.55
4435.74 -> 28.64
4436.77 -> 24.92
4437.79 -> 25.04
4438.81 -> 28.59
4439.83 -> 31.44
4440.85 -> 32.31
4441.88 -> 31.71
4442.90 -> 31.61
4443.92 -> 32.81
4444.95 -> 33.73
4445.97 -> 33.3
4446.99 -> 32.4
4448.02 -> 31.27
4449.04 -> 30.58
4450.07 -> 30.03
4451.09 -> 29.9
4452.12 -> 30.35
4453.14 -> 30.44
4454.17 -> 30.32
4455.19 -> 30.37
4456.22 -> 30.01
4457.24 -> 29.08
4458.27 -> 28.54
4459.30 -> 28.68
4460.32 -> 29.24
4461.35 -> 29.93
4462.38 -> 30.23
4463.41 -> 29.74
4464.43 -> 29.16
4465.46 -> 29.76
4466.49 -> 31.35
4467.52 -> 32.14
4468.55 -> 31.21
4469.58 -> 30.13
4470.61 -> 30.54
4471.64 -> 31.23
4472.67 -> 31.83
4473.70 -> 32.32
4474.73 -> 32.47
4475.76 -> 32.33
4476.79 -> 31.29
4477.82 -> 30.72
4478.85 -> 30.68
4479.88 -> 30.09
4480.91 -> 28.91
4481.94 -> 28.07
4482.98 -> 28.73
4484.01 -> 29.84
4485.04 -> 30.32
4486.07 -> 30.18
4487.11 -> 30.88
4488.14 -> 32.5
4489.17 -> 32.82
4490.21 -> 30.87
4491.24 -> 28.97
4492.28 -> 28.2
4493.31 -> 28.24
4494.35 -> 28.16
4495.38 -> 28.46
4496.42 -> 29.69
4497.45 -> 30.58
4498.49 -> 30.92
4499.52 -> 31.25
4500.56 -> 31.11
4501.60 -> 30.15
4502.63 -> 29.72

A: 2.63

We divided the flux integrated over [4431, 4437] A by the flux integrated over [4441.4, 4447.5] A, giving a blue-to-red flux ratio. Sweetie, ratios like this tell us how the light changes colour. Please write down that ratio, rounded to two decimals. 0.97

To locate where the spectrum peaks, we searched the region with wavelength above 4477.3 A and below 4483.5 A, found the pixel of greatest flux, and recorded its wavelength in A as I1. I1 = 4477.82 A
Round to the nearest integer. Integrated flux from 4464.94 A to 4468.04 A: 96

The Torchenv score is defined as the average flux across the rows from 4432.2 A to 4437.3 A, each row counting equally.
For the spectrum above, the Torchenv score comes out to 31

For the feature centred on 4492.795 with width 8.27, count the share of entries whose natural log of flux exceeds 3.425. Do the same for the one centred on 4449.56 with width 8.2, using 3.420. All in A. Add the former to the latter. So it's 0.75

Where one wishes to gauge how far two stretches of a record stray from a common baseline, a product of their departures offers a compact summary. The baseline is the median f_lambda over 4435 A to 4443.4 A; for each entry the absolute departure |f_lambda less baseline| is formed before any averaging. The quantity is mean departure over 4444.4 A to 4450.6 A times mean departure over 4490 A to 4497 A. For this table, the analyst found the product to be 2.5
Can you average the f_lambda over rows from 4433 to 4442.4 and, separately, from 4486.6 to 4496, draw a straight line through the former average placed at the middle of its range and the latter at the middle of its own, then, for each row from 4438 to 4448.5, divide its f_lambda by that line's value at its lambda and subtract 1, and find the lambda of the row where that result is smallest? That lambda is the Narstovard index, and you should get 4438.81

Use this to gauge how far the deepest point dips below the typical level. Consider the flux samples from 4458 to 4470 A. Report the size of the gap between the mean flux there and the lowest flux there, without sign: 1.5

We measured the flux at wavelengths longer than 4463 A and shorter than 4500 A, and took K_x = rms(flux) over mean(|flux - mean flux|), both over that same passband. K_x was 27.1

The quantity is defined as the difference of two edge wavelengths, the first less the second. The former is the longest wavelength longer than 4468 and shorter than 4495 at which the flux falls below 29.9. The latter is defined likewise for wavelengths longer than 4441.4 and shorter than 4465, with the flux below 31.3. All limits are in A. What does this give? 29.9 A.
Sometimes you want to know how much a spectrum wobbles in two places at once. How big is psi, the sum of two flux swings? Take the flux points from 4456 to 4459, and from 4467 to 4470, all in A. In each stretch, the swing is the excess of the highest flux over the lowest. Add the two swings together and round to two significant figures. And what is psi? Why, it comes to 3.5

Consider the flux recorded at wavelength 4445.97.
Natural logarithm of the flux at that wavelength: 3.51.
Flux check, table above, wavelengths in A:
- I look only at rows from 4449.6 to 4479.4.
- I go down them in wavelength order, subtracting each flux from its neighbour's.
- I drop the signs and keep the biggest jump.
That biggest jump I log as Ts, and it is 1.59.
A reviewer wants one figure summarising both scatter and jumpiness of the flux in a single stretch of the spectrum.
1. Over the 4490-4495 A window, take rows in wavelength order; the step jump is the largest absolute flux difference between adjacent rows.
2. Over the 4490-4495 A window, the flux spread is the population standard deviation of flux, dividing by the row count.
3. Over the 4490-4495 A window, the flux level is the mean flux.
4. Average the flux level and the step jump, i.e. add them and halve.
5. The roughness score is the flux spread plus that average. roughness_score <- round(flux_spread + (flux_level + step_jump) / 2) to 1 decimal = 16.4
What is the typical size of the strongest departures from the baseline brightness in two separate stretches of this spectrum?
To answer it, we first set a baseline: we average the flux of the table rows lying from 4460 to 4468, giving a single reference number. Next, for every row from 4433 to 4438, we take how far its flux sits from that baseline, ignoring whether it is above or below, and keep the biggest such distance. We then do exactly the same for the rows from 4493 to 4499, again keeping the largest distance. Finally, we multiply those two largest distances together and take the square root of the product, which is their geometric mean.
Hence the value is 3.3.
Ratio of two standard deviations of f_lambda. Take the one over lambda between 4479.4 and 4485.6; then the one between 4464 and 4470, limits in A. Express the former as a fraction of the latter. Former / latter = 0.8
